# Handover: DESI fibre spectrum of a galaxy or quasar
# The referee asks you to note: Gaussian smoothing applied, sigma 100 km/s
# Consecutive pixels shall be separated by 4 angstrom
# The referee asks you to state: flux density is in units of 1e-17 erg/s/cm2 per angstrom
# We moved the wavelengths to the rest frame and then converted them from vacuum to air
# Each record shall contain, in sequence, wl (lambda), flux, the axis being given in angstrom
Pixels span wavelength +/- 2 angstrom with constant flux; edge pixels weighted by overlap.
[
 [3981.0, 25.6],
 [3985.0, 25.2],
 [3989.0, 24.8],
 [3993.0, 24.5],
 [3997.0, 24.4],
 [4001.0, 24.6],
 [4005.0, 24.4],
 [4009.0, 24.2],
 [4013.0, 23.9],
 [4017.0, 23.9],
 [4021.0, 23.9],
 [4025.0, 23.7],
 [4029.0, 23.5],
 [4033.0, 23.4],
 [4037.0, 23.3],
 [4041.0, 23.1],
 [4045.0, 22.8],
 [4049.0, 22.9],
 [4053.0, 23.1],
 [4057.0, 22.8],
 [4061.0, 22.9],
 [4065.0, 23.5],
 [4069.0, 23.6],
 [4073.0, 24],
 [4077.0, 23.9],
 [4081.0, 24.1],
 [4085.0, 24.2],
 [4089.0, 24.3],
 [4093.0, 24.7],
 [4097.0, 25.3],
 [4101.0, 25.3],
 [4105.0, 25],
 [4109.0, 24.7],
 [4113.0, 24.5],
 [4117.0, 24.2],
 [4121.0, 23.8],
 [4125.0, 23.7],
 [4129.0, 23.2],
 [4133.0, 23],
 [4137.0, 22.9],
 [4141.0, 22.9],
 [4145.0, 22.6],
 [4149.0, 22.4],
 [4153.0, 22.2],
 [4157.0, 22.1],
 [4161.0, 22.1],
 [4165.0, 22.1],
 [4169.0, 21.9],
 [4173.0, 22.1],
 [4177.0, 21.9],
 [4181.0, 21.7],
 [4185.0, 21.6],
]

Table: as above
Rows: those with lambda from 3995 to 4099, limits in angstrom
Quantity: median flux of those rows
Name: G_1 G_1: 23.9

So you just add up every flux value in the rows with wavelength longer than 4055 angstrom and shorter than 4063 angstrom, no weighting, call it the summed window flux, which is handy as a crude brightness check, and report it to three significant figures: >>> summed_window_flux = 45.7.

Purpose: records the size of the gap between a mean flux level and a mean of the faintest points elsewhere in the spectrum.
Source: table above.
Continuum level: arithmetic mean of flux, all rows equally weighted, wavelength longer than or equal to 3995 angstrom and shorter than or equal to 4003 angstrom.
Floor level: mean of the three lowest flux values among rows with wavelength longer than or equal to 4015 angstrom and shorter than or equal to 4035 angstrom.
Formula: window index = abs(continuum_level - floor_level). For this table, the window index 0.97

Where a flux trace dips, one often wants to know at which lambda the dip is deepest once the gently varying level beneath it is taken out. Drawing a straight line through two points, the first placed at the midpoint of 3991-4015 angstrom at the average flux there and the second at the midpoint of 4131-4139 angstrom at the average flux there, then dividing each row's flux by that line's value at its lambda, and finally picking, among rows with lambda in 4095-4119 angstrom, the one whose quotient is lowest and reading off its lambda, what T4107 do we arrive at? 4117.0 angstrom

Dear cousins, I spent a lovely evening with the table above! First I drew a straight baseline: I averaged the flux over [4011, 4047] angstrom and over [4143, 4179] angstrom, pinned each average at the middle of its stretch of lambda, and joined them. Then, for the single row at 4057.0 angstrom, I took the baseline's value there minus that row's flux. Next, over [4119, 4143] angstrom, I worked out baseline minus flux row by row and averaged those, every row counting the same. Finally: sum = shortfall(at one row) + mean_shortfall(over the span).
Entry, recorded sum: -0.37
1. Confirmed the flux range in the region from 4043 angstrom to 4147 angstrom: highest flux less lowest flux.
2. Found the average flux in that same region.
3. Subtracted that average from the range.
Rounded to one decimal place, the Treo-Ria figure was -21.1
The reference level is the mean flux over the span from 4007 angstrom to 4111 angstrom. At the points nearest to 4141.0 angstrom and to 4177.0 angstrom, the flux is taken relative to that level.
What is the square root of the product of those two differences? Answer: 1.36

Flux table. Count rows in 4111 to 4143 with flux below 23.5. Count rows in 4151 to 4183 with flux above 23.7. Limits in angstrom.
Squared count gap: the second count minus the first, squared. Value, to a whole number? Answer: 16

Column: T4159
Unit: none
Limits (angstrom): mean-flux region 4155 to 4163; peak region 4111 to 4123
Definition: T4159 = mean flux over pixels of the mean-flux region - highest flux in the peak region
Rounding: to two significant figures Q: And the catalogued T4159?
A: -2.4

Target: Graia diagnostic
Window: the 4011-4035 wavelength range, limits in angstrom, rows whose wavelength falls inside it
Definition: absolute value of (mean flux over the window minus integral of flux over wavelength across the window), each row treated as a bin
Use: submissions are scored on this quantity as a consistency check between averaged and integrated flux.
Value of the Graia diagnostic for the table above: 545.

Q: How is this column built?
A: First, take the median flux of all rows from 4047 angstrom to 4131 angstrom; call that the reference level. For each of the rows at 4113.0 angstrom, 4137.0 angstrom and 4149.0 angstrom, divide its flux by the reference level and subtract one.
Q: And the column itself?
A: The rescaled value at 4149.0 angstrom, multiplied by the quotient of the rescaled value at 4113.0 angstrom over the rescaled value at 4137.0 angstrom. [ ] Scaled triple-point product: 0.030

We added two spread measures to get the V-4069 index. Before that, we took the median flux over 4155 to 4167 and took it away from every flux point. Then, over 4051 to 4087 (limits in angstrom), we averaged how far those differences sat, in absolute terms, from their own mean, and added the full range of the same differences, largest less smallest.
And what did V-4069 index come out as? 1.8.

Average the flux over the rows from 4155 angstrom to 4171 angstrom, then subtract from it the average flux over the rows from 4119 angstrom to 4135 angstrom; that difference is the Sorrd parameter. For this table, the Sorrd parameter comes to -1.4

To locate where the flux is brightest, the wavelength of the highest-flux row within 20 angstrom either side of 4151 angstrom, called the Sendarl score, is 4133.0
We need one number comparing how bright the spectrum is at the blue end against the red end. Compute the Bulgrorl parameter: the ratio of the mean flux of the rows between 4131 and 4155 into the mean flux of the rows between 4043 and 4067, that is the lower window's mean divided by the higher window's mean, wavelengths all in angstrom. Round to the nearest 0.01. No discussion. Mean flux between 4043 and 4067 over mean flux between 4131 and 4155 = 1.01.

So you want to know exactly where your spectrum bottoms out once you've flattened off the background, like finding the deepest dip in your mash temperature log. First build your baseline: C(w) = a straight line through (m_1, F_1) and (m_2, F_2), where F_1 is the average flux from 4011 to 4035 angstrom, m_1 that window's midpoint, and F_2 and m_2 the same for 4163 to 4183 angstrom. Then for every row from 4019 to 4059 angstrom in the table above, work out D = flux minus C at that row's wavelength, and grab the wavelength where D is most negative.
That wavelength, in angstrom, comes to 4045.0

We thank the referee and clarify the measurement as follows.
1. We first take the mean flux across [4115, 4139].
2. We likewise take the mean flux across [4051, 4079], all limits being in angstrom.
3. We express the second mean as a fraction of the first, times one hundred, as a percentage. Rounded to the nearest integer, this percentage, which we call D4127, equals 100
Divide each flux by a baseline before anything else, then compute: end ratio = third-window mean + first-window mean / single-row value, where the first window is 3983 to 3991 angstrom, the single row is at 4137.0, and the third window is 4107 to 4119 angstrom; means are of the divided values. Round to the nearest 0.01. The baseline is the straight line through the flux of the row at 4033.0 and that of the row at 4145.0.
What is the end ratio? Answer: 2.11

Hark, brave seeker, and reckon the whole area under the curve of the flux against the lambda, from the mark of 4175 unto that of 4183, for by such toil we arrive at 174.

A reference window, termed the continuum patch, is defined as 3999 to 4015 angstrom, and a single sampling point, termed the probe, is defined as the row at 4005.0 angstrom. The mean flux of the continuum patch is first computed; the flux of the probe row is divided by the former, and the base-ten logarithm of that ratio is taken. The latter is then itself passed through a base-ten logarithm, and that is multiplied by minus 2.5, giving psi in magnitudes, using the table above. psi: 6.6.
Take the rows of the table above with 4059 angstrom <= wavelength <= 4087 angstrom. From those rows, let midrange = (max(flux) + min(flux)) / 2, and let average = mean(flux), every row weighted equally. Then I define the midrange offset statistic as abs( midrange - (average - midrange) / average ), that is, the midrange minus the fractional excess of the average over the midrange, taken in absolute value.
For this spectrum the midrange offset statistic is 23.5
